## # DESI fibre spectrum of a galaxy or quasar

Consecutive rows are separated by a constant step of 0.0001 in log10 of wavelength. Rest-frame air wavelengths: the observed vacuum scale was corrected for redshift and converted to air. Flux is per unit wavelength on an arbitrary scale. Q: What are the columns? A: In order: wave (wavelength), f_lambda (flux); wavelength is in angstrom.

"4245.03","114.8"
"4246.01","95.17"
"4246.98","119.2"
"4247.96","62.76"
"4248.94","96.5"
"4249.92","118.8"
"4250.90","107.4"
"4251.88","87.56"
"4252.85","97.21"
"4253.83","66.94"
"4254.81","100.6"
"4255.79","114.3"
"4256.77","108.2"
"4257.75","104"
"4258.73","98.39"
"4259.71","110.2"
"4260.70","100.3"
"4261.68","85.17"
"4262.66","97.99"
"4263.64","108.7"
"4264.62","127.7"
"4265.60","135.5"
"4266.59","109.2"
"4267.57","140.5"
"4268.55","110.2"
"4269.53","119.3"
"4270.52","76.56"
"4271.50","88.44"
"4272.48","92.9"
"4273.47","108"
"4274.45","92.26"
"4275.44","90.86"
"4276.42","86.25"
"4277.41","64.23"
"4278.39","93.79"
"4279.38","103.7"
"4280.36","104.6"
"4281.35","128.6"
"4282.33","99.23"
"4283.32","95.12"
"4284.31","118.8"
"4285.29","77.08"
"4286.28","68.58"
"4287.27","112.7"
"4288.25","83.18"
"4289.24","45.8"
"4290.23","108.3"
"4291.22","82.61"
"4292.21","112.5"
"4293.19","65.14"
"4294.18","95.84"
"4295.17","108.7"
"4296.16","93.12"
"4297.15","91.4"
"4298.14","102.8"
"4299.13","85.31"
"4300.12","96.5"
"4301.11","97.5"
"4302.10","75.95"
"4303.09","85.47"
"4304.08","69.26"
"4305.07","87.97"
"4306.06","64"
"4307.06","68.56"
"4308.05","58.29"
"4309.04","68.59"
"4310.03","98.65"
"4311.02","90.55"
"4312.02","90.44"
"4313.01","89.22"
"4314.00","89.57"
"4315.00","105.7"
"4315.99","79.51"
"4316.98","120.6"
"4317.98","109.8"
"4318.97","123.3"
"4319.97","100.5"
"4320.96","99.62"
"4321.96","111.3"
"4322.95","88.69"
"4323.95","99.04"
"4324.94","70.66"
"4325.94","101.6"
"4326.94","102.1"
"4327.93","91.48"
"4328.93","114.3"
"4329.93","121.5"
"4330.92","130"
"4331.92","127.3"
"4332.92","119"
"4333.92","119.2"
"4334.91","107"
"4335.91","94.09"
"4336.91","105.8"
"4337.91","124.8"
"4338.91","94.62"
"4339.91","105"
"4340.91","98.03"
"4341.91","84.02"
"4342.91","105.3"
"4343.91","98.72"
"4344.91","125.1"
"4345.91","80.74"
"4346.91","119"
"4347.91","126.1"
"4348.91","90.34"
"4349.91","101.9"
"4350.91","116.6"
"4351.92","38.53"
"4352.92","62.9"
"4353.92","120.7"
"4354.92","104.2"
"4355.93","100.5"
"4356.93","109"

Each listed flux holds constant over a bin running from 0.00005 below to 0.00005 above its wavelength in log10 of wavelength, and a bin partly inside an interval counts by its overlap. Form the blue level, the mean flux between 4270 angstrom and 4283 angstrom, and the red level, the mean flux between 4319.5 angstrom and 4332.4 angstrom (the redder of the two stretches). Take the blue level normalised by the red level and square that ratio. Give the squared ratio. 0.82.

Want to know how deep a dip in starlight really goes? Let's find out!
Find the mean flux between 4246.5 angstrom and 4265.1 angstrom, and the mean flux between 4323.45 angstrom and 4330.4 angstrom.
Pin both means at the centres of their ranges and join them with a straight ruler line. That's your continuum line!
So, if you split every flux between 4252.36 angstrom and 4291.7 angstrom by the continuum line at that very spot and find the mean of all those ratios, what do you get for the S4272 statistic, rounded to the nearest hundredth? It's 0.98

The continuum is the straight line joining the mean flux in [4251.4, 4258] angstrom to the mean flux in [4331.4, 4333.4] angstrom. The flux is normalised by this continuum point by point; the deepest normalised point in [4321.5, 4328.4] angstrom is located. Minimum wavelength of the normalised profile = 4324.94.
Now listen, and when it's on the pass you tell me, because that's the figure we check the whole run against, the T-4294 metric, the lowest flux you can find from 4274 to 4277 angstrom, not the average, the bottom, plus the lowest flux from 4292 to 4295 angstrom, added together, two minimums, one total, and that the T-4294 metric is 151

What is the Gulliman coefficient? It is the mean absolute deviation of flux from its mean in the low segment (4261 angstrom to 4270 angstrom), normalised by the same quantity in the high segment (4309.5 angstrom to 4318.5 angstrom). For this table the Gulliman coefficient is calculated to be 1.4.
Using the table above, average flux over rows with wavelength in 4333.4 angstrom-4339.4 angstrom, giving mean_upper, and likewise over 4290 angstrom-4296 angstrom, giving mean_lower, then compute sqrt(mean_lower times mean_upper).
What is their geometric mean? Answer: 101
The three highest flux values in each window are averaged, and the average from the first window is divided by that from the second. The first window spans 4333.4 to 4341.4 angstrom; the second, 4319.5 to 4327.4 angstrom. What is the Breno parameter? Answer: 1.11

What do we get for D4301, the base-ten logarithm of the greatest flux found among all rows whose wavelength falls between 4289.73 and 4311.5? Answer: 2.05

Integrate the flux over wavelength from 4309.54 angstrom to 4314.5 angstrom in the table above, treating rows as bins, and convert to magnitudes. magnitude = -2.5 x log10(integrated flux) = -6.6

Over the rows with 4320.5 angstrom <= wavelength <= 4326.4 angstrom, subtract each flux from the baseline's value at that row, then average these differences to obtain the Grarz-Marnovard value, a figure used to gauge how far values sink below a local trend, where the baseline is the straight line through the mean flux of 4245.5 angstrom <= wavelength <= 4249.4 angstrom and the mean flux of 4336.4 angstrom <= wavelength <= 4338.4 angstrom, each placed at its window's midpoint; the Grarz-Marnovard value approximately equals 17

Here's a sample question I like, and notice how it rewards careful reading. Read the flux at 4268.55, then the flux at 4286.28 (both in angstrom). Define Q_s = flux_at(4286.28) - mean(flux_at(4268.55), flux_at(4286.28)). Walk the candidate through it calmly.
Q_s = -21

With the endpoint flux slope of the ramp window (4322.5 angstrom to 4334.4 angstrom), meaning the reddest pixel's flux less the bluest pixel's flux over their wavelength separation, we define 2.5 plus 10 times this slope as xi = 30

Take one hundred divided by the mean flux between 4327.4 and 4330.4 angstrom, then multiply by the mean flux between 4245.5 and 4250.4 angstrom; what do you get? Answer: 90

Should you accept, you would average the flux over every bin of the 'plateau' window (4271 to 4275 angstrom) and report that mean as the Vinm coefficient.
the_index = 95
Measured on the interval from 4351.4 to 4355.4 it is 82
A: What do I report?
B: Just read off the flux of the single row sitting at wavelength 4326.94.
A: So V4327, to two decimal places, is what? 102.10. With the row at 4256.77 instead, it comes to 108.20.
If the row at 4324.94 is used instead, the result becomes 70.66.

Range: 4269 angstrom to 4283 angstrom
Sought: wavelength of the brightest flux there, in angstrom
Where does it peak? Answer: 4281.35 angstrom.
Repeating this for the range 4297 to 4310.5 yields 4298.14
